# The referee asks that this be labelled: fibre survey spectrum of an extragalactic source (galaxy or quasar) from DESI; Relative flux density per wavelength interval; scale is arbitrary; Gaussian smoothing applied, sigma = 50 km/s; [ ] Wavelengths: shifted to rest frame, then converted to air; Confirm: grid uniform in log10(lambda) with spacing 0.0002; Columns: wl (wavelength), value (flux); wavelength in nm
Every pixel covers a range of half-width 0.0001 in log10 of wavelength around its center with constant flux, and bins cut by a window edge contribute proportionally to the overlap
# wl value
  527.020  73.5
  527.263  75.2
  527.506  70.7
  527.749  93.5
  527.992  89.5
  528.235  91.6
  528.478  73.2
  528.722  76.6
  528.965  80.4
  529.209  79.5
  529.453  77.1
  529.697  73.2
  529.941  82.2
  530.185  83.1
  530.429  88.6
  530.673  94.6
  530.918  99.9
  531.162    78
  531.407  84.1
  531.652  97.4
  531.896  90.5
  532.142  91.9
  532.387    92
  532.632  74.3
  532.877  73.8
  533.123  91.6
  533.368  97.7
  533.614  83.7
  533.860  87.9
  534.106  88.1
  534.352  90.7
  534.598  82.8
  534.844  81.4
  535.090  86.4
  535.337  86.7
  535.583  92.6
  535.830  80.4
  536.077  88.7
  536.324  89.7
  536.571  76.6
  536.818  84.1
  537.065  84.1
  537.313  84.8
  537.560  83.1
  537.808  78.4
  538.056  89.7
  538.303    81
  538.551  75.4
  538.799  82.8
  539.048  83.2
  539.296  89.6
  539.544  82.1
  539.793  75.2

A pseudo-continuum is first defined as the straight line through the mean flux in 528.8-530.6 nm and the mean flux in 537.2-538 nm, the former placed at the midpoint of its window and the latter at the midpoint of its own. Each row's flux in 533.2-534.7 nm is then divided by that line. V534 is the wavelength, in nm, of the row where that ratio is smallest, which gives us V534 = 534.598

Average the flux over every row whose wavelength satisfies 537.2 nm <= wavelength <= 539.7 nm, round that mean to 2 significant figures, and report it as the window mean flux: 83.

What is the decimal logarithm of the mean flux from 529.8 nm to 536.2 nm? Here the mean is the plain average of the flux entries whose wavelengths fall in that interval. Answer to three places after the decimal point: 1.941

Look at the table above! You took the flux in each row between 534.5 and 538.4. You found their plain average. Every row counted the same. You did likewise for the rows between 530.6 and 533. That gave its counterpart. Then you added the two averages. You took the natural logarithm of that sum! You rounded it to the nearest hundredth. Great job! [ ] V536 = 5.15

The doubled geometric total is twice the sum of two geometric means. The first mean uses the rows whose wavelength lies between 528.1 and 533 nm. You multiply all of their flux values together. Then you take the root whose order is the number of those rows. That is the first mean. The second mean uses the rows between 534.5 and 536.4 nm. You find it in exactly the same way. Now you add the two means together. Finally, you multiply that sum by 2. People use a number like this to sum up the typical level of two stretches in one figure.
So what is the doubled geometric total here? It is 339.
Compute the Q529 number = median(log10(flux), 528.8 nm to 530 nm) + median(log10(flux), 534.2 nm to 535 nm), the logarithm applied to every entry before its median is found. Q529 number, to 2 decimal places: 3.82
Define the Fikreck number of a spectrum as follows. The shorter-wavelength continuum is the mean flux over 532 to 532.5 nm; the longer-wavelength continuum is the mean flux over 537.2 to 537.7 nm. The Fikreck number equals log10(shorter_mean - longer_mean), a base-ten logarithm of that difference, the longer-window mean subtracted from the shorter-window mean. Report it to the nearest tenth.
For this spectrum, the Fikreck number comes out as 0.9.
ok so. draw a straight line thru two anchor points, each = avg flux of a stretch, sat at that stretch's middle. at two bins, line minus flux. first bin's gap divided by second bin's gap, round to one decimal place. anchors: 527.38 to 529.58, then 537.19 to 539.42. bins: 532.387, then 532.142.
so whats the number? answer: 1.0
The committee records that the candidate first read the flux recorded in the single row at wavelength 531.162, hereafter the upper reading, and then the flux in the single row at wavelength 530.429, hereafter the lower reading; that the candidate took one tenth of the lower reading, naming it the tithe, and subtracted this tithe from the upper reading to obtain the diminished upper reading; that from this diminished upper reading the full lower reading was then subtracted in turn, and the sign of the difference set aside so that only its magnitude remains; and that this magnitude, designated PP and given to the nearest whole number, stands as 19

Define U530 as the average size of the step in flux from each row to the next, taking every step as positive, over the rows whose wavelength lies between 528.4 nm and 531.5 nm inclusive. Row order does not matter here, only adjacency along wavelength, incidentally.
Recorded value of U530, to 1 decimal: 5.8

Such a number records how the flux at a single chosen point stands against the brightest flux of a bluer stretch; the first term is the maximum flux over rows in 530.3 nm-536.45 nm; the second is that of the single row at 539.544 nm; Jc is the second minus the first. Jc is -18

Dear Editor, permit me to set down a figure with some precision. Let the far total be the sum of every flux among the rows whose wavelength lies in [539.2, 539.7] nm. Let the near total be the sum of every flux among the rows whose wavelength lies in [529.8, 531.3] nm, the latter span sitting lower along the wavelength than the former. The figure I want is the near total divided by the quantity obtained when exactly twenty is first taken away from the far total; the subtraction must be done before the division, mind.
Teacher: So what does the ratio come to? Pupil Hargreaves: 3.5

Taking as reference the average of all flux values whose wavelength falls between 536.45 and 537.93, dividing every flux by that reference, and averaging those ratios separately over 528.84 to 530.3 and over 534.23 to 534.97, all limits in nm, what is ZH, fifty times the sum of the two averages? 100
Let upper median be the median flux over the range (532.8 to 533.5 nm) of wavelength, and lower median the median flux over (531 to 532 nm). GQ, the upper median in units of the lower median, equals 1.05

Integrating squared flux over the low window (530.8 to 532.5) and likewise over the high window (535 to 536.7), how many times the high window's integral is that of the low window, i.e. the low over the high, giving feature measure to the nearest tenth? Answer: 1.1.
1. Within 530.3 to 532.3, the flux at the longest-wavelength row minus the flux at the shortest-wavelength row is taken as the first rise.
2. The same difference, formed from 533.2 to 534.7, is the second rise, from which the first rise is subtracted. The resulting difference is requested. -18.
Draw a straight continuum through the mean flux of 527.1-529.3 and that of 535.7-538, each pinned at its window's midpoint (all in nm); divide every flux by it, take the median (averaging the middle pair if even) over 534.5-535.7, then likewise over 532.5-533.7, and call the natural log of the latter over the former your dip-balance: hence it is -0.027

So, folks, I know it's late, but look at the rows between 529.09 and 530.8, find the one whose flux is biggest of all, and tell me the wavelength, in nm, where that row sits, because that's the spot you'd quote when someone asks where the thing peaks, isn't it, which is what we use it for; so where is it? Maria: 530.673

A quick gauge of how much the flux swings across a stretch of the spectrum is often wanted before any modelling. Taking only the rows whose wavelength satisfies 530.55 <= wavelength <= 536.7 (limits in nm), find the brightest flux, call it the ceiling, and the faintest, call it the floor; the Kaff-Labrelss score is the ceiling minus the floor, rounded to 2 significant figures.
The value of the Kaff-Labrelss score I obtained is 26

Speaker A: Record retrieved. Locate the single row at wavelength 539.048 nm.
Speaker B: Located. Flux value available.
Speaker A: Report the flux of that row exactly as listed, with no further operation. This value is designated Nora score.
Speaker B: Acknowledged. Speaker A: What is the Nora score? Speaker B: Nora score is 83.2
